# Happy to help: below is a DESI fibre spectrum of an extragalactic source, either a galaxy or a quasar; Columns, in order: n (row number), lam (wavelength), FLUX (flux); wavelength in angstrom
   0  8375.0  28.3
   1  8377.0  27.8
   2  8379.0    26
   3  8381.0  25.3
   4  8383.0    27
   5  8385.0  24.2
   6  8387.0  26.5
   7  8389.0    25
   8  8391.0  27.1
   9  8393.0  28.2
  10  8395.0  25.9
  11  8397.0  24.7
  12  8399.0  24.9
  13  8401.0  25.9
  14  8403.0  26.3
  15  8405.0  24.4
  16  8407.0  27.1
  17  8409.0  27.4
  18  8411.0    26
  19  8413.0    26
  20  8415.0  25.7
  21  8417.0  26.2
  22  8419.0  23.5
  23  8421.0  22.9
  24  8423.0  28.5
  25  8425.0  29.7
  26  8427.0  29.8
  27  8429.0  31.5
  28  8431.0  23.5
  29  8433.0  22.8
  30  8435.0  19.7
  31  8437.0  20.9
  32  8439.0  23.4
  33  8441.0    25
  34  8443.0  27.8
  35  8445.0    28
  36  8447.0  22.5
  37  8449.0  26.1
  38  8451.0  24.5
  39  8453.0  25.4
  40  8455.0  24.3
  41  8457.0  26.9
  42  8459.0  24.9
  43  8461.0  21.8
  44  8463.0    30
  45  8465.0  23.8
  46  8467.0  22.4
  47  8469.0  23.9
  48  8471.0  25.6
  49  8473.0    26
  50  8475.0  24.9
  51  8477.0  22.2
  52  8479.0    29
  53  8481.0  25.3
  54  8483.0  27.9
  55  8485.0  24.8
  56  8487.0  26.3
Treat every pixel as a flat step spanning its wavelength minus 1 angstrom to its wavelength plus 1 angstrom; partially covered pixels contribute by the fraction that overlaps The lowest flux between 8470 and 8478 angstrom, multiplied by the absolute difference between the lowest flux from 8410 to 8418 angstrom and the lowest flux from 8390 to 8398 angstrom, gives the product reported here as 22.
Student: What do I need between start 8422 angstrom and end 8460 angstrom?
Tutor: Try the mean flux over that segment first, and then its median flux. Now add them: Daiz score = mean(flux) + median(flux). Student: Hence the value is 50.5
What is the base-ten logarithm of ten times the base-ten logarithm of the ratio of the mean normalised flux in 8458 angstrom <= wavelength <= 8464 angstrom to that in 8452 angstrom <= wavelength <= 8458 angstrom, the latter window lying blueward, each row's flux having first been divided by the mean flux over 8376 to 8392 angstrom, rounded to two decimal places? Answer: -2.25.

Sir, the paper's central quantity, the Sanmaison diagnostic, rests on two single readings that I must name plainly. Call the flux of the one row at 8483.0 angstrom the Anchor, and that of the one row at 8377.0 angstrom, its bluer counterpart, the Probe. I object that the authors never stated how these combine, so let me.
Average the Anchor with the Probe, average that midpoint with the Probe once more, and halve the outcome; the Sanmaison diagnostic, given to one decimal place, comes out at 13.9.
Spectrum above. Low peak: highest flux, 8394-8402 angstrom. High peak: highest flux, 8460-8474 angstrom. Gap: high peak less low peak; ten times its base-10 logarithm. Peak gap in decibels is 6.13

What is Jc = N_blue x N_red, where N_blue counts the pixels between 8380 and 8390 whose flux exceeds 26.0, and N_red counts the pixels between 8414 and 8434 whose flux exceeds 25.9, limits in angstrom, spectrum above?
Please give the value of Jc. 10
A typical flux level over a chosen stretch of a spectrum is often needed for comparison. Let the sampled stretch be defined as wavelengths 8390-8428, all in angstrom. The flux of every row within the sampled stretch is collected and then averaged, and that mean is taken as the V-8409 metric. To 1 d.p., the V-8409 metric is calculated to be 26.3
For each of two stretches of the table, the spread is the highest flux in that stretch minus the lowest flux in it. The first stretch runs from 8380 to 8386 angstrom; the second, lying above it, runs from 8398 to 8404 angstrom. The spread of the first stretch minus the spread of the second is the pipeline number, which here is 1.4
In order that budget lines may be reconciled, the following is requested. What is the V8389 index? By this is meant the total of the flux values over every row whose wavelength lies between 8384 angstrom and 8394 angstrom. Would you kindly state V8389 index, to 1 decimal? 131.0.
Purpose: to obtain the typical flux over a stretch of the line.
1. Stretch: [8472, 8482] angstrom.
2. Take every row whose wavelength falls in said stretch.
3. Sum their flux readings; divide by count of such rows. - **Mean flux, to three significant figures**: 25.5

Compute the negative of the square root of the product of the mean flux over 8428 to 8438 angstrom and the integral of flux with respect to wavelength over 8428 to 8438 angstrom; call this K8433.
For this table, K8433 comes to -74.9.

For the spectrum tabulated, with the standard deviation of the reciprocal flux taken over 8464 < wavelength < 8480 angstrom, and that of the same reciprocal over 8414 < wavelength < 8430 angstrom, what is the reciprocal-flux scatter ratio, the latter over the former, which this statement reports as 1.3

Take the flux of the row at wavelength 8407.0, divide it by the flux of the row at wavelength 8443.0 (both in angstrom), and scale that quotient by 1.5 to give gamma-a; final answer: 1.46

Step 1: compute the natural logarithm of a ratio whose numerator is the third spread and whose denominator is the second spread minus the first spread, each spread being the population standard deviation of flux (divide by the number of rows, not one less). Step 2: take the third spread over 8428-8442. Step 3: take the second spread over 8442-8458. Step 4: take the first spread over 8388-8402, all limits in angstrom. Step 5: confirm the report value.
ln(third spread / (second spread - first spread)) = 1.8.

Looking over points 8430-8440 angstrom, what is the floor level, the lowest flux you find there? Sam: 19.7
